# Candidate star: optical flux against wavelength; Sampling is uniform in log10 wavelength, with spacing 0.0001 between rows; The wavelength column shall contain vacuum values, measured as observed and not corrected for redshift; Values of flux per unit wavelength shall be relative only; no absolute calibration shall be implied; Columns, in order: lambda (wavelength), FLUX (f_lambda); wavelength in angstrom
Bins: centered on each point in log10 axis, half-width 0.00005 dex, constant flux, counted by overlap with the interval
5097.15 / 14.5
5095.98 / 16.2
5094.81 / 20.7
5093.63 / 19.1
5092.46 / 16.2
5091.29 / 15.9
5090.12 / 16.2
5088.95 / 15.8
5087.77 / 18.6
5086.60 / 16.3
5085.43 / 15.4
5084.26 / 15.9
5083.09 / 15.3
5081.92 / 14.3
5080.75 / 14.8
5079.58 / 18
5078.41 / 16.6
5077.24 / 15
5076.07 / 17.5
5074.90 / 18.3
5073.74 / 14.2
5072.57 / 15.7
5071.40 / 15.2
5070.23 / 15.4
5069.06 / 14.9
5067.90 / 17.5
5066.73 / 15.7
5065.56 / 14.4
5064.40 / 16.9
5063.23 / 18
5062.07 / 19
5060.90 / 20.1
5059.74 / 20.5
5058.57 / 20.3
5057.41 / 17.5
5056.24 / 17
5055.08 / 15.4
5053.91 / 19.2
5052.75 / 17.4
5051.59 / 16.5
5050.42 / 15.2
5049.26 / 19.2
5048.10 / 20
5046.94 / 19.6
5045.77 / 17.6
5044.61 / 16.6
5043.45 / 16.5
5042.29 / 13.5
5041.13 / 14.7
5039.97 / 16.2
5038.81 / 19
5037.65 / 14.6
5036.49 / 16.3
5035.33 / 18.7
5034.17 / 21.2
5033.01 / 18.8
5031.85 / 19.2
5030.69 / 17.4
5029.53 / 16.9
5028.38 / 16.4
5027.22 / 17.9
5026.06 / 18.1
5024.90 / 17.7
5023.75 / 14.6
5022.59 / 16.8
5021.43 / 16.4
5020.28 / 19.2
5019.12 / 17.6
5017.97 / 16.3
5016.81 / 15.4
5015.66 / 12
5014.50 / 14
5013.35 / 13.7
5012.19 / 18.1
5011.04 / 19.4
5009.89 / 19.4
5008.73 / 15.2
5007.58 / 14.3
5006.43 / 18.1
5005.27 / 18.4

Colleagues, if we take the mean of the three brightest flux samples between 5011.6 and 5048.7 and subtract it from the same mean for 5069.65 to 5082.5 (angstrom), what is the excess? -2.3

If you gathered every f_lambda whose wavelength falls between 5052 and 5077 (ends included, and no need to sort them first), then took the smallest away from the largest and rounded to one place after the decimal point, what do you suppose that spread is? 6.3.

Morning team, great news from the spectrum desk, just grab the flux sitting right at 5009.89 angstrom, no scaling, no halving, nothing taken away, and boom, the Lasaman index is 19.4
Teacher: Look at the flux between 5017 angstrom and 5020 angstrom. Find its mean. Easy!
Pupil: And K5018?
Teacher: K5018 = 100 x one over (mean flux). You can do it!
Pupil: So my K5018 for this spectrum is 5.90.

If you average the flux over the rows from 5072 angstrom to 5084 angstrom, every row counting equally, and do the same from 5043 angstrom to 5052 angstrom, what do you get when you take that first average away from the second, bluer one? 1.7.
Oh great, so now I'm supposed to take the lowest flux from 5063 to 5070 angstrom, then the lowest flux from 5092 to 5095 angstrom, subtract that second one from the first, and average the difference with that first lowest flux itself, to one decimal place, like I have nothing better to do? 6.3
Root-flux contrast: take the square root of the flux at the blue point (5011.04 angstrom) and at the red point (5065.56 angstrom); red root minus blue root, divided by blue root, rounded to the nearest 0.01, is -0.14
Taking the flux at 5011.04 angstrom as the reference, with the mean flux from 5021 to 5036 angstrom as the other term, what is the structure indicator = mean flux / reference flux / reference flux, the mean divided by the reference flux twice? 0.047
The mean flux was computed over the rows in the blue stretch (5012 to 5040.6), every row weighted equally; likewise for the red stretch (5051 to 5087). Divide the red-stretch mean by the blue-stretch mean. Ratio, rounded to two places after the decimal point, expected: 0.99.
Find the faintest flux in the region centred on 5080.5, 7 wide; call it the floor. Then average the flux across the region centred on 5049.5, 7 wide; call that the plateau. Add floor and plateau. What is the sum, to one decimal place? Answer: 32.3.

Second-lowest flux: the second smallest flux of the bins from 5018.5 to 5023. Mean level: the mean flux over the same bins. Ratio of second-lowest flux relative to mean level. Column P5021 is 0.96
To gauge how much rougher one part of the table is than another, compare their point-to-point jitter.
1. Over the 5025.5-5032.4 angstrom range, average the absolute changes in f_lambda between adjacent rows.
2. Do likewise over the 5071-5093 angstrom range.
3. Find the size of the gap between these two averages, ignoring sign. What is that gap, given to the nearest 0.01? 0.50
